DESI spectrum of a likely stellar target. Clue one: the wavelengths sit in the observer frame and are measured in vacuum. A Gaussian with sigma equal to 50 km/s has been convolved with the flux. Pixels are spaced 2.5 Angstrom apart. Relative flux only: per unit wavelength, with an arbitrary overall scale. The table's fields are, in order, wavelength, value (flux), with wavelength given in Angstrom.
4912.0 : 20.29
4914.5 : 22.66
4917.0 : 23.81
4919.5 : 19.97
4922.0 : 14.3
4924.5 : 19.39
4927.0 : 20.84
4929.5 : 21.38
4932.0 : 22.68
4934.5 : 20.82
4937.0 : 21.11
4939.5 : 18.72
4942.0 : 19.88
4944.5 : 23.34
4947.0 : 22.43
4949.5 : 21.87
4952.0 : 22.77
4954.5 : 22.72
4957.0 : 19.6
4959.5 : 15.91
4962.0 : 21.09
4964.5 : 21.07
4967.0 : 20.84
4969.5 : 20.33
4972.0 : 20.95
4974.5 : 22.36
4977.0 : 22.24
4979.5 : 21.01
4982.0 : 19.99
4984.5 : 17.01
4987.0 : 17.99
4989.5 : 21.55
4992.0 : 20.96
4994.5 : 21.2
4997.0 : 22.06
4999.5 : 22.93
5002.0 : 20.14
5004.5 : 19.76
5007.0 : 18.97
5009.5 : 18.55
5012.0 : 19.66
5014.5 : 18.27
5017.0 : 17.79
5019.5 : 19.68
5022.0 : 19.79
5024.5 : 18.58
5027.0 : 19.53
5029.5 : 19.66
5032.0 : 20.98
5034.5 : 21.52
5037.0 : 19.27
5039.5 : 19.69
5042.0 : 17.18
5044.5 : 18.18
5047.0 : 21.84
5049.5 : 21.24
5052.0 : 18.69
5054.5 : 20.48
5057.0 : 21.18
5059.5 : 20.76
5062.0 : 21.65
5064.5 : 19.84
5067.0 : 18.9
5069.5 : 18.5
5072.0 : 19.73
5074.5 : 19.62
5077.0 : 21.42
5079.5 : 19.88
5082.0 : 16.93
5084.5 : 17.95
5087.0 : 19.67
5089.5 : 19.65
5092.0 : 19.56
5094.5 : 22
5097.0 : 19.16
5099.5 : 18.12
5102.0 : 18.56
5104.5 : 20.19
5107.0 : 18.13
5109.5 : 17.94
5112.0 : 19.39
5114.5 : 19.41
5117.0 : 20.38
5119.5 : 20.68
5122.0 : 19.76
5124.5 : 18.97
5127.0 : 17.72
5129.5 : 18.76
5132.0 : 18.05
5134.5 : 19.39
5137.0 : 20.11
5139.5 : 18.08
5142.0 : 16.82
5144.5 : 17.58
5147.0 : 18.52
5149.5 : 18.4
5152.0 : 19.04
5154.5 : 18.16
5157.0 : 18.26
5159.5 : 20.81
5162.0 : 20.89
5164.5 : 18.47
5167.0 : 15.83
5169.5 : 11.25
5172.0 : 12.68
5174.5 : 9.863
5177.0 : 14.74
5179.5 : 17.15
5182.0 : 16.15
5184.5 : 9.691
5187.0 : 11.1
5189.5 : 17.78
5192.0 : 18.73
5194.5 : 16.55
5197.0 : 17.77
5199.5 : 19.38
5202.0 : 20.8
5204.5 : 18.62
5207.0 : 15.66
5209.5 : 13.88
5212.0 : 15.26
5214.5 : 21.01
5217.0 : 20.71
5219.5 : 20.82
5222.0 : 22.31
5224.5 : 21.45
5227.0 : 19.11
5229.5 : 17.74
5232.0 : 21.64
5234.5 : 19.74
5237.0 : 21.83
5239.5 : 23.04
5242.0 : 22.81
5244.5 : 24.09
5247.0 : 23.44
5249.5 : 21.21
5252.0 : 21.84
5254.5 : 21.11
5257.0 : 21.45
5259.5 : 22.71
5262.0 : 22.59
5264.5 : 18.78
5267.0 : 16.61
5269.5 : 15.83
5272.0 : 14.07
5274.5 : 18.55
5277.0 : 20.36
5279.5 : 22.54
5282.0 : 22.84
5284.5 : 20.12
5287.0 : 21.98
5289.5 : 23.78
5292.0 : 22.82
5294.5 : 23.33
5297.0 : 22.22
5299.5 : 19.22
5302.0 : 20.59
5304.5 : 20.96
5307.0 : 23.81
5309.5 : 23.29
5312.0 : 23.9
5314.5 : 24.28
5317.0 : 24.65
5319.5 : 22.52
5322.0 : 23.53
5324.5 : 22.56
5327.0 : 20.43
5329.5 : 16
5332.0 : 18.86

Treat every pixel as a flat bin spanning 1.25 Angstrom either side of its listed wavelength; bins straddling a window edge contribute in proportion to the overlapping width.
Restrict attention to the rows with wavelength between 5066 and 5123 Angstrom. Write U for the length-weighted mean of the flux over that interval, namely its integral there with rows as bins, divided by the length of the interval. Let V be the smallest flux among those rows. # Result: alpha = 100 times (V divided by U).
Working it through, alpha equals 87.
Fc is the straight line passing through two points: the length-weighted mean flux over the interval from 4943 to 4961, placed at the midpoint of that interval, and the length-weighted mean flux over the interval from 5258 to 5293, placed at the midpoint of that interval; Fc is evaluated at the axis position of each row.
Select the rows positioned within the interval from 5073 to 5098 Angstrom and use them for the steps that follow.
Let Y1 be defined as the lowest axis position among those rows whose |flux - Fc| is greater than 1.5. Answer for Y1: 5082.0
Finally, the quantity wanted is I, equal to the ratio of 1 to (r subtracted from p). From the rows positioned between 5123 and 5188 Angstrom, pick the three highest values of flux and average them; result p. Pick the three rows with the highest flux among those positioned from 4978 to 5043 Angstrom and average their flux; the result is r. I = -0.6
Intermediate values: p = 20.6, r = 22.2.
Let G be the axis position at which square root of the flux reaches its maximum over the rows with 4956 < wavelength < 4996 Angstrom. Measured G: 4974.5 Angstrom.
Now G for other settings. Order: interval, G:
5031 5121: 5094.5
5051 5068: 5062.0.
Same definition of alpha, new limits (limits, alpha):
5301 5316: 90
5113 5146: 89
